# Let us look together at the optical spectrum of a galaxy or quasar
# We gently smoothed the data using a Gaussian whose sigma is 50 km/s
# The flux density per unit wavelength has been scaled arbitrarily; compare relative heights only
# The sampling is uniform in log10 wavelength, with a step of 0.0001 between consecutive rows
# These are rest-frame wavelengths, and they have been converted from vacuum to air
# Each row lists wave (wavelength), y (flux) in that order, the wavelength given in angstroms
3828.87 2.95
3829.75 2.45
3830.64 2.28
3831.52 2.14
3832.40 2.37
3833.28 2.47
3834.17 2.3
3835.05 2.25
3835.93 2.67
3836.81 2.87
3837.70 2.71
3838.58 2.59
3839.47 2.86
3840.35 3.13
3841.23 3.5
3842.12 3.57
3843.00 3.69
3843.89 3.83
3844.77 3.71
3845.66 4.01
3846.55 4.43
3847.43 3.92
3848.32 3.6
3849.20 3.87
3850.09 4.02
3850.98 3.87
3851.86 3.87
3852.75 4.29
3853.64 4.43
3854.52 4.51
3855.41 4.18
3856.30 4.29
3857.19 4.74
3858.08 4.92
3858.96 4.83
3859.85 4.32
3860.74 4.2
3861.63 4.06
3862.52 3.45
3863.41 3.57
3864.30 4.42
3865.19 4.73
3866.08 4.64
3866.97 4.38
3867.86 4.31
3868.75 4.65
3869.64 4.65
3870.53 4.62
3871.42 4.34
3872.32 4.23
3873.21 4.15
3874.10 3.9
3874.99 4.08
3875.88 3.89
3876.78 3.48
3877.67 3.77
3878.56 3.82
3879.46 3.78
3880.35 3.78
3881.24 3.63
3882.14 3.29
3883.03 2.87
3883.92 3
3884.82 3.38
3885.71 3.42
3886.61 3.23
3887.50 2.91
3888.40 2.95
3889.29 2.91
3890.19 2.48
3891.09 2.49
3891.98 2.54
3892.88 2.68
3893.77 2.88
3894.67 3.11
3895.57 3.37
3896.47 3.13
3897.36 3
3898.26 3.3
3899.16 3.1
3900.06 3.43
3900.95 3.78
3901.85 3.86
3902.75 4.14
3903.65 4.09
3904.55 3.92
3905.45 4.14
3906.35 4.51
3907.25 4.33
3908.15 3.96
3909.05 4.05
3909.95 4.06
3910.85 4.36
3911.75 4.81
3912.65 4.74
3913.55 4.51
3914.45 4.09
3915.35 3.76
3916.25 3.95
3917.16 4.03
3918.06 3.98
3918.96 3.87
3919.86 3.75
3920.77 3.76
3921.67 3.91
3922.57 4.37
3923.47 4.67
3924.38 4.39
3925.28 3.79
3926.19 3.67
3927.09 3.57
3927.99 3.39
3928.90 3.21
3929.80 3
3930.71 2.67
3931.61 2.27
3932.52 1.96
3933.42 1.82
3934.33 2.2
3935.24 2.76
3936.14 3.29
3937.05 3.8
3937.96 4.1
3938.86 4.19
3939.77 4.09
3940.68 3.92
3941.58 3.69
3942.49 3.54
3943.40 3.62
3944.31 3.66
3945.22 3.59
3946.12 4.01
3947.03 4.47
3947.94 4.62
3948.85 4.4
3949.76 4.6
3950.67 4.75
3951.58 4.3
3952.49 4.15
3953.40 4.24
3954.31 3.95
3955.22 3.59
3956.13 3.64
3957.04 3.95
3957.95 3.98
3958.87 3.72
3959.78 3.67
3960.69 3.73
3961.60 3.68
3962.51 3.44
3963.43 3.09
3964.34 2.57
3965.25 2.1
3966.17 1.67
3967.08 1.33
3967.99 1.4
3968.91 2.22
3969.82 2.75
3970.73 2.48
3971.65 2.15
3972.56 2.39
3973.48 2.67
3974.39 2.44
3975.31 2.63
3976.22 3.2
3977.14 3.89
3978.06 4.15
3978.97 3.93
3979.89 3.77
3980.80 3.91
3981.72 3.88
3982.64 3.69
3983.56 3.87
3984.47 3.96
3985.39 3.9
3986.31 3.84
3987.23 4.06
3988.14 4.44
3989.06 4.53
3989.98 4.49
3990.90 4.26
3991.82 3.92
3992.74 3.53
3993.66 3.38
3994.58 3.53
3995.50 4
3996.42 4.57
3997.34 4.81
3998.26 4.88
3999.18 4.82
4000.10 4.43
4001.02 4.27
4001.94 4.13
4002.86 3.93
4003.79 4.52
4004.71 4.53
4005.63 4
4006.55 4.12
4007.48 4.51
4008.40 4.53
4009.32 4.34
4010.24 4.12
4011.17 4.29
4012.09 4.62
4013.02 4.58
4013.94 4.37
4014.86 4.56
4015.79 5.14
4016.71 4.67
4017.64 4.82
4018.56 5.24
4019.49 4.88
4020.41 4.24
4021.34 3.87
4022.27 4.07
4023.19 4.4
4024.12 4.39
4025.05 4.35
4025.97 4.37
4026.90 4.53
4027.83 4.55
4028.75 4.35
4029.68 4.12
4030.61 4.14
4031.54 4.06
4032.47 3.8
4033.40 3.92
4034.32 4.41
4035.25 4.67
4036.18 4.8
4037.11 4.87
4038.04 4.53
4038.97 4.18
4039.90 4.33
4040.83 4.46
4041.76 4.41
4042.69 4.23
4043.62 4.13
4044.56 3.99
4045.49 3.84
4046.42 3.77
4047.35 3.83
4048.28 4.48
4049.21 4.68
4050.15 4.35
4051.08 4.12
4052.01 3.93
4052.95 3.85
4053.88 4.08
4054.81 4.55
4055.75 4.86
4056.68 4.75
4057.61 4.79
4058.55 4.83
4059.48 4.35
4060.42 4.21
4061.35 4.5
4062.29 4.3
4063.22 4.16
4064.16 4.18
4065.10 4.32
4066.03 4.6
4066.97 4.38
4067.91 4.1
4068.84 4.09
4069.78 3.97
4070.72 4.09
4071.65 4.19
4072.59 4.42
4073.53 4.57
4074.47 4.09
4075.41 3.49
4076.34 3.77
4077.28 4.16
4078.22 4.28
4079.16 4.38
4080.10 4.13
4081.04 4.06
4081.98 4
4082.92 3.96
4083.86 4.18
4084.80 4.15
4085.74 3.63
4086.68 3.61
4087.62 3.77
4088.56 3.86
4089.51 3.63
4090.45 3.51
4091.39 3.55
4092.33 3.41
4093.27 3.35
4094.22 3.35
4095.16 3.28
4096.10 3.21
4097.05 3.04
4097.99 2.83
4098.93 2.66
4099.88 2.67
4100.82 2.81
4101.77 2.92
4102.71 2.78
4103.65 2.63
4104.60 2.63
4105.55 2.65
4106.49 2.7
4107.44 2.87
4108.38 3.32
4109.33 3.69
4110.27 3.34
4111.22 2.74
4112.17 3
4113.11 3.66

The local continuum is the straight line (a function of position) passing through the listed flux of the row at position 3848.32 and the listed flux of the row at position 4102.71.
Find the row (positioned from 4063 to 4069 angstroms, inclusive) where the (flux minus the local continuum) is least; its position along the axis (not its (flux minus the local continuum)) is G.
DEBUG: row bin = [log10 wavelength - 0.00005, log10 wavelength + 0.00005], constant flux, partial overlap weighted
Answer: 4068.84 angstroms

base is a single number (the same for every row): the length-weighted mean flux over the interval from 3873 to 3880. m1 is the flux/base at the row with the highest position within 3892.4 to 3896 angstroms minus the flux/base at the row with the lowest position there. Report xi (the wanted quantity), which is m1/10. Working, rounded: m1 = 0.2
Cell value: 0.018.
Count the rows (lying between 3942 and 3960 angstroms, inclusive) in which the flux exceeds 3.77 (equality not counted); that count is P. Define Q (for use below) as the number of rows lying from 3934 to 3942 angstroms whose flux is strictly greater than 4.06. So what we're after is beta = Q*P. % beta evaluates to 36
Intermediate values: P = 12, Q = 3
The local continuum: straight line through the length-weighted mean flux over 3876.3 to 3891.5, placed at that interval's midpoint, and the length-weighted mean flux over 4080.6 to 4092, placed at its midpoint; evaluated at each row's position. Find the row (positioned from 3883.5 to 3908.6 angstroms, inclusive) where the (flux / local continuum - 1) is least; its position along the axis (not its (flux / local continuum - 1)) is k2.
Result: 3890.19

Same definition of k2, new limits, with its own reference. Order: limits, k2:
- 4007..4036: 4032.47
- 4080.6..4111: 4104.60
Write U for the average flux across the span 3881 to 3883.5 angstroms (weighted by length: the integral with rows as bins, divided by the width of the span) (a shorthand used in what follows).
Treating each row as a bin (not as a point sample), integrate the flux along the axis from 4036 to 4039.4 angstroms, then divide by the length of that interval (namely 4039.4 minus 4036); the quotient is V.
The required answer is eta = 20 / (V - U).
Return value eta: 15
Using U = 3.23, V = 4.6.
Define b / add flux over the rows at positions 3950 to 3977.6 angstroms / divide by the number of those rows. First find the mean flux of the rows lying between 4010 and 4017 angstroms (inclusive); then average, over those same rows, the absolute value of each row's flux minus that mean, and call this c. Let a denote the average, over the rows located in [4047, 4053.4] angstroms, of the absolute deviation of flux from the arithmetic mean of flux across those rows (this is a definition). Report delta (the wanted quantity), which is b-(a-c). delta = 3.1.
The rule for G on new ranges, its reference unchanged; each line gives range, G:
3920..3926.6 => 3926.19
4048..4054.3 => 4052.95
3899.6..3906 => 3900.06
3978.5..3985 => 3982.64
